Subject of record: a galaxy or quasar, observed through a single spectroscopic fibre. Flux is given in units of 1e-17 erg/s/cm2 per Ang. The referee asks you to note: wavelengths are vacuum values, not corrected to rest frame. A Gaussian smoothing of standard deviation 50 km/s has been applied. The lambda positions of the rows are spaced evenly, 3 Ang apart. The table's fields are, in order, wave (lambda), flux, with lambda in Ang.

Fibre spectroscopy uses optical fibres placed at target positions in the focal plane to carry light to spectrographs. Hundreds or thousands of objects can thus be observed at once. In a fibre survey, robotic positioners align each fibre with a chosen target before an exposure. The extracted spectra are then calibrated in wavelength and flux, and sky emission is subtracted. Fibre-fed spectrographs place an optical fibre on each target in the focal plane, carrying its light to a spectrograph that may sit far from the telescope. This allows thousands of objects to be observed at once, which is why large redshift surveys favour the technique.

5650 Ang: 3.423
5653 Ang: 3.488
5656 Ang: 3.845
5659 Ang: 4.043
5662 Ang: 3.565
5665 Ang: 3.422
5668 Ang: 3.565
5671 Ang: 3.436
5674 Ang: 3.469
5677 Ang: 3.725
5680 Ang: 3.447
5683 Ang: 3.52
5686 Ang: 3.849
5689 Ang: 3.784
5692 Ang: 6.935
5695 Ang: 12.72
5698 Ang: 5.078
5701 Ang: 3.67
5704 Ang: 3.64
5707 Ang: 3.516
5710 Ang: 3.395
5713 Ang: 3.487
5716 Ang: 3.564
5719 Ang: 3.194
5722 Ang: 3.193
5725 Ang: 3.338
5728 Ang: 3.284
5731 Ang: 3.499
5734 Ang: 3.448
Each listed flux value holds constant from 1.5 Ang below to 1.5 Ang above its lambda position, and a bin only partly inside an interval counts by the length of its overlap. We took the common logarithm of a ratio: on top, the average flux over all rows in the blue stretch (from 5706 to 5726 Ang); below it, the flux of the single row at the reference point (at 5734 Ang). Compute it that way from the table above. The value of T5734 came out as -0.008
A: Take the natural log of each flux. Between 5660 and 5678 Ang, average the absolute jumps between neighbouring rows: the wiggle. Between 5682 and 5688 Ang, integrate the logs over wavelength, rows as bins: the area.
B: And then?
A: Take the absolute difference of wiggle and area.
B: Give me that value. 7.8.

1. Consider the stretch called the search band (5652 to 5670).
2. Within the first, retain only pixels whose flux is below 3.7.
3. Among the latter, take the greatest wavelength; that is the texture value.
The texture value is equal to 5668 Ang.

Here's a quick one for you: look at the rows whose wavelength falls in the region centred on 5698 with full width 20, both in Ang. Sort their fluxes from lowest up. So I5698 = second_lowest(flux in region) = 3.64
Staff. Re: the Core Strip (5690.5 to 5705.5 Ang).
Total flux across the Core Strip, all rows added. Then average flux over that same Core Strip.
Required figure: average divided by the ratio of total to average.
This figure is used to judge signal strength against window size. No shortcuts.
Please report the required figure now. 1.3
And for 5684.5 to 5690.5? 1.9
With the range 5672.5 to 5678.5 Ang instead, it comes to 1.8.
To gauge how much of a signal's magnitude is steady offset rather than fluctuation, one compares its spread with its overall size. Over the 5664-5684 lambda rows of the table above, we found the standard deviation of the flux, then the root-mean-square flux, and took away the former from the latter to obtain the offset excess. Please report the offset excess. 3.41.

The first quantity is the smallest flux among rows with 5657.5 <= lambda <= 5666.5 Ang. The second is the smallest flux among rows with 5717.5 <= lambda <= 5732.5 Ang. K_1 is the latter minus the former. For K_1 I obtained -0.23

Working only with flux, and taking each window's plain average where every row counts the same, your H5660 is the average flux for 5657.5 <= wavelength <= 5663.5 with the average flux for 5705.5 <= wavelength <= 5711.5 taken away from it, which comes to 0.35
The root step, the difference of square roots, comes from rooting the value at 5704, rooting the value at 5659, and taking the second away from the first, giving -0.10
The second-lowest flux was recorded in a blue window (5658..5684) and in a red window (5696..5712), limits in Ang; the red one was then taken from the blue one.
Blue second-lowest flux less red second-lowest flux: -0.1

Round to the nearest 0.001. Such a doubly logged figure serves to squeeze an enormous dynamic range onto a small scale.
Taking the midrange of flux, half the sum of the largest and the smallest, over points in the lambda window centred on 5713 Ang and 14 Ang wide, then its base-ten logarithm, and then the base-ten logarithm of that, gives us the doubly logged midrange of -0.277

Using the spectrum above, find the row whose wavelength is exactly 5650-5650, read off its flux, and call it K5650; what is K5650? 3.423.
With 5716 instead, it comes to 3.564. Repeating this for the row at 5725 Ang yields 3.338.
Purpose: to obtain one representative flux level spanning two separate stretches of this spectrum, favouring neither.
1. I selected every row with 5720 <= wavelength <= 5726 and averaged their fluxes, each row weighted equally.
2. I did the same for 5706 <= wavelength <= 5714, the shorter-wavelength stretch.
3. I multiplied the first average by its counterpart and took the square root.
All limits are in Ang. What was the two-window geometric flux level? 3.4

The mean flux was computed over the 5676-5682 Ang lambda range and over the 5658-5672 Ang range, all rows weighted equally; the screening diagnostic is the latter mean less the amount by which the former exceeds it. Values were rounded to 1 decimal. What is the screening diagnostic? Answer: 3.6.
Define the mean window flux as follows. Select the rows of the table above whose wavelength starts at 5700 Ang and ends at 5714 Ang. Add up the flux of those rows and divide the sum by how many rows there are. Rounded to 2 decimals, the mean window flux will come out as 3.54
